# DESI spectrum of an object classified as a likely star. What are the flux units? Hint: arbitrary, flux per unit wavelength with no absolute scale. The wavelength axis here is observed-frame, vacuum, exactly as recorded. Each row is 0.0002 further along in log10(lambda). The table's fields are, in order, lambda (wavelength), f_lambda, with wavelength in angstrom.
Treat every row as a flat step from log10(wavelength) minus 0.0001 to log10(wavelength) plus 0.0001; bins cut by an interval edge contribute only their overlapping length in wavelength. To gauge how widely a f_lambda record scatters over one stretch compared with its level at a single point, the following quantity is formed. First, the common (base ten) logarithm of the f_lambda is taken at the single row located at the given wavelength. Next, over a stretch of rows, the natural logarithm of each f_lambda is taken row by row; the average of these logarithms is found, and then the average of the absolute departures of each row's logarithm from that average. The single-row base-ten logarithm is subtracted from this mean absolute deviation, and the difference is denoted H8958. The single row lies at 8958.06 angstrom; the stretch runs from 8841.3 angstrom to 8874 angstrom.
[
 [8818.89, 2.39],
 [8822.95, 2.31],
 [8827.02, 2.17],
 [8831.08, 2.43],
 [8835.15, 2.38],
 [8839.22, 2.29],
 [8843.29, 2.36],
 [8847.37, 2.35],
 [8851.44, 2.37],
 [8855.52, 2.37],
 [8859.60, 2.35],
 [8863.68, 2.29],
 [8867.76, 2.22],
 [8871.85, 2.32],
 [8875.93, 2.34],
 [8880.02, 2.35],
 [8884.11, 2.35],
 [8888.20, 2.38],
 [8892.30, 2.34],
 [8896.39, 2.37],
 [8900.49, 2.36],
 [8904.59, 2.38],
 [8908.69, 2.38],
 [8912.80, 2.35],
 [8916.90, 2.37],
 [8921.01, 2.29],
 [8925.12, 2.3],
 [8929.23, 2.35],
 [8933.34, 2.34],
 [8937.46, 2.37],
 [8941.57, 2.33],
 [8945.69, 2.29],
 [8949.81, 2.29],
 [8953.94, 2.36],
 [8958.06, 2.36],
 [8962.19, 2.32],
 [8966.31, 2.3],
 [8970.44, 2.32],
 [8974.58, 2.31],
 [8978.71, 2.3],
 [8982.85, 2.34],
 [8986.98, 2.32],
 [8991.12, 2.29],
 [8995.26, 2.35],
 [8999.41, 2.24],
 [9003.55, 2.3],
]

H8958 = -0.356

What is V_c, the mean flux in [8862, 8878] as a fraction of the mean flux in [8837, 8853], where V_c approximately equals 0.979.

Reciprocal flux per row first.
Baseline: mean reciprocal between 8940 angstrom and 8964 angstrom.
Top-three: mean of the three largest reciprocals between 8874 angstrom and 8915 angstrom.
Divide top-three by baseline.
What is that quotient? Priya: 0.99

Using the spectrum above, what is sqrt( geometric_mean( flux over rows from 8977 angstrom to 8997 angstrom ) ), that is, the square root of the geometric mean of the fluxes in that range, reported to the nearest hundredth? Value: 1.52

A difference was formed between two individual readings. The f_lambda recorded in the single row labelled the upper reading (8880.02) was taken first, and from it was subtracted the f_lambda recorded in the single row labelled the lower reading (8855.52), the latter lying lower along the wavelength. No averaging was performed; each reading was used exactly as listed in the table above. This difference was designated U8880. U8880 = -0.02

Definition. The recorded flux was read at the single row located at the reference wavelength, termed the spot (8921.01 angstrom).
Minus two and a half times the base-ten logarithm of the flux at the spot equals -0.900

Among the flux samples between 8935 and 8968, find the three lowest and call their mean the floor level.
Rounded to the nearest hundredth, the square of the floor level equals 5.26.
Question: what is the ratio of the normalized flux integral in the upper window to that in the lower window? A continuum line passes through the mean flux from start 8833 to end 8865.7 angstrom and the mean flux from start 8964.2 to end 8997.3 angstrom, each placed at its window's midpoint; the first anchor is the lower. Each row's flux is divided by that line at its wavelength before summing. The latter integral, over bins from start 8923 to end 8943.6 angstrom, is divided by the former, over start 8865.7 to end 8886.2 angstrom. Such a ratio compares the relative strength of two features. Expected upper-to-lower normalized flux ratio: 1.02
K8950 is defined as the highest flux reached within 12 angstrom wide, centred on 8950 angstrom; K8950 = 2.36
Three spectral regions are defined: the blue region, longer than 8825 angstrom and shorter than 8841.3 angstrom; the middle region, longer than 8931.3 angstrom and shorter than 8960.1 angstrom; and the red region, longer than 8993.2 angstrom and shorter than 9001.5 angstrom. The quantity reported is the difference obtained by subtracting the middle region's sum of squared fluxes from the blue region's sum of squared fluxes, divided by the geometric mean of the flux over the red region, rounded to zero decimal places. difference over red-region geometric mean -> -7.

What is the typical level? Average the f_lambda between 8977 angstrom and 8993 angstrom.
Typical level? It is 2.31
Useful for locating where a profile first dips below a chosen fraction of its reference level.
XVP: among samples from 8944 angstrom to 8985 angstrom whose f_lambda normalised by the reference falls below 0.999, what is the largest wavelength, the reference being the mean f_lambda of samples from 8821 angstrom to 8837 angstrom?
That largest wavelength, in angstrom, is 8978.71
